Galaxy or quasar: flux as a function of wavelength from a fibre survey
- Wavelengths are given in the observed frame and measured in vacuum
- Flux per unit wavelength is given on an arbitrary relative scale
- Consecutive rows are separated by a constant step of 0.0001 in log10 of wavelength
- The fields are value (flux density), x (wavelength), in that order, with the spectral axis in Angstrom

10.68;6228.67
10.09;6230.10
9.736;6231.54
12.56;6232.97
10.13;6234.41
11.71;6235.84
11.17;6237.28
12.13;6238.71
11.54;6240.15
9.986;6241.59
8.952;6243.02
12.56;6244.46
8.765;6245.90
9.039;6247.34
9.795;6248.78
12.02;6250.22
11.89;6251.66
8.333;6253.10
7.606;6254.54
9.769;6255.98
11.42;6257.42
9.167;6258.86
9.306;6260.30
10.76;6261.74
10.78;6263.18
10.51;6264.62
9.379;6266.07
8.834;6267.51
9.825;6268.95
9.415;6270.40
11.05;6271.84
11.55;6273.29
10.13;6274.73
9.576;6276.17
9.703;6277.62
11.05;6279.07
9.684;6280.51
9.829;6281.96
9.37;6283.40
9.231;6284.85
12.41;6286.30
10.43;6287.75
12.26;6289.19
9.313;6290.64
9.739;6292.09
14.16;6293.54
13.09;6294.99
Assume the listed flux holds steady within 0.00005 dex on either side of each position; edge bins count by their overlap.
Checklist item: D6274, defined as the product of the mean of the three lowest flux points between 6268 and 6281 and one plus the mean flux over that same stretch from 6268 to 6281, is 107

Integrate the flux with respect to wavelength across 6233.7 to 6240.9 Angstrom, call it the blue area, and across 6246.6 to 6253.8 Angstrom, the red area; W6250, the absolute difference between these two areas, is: 8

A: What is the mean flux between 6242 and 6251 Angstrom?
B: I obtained 10.2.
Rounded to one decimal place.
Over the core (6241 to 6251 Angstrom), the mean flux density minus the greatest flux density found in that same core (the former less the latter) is -2.4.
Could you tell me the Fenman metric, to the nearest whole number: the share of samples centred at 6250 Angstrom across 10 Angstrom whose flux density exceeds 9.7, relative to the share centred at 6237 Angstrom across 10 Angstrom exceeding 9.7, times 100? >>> 43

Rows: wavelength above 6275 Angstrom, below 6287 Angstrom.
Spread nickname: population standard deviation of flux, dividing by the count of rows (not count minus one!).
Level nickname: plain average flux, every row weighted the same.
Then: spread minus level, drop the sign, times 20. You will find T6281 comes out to 182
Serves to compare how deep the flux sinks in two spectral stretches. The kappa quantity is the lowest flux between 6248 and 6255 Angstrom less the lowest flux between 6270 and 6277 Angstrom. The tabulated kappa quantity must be -1.8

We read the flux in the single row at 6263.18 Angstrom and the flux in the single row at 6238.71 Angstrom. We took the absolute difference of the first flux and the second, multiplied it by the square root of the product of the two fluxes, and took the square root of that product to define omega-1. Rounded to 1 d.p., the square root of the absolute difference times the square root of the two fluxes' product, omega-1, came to 3.9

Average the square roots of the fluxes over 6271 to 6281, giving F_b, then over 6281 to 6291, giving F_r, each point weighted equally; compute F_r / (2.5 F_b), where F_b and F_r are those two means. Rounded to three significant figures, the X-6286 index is 0.400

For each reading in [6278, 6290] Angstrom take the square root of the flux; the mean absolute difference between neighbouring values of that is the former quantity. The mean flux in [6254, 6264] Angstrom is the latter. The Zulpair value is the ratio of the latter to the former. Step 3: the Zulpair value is 50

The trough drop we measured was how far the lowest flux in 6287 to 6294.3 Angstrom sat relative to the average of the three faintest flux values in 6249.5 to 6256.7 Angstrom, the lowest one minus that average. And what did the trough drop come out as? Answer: 0.7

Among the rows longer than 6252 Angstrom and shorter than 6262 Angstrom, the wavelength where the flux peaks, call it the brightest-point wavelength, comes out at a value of 6257.42 Angstrom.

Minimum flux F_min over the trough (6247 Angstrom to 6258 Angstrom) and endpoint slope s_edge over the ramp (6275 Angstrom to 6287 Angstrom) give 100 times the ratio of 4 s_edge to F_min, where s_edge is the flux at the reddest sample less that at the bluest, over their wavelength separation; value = 15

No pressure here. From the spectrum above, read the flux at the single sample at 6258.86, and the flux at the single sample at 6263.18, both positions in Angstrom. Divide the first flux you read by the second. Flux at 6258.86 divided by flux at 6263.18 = 0.85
